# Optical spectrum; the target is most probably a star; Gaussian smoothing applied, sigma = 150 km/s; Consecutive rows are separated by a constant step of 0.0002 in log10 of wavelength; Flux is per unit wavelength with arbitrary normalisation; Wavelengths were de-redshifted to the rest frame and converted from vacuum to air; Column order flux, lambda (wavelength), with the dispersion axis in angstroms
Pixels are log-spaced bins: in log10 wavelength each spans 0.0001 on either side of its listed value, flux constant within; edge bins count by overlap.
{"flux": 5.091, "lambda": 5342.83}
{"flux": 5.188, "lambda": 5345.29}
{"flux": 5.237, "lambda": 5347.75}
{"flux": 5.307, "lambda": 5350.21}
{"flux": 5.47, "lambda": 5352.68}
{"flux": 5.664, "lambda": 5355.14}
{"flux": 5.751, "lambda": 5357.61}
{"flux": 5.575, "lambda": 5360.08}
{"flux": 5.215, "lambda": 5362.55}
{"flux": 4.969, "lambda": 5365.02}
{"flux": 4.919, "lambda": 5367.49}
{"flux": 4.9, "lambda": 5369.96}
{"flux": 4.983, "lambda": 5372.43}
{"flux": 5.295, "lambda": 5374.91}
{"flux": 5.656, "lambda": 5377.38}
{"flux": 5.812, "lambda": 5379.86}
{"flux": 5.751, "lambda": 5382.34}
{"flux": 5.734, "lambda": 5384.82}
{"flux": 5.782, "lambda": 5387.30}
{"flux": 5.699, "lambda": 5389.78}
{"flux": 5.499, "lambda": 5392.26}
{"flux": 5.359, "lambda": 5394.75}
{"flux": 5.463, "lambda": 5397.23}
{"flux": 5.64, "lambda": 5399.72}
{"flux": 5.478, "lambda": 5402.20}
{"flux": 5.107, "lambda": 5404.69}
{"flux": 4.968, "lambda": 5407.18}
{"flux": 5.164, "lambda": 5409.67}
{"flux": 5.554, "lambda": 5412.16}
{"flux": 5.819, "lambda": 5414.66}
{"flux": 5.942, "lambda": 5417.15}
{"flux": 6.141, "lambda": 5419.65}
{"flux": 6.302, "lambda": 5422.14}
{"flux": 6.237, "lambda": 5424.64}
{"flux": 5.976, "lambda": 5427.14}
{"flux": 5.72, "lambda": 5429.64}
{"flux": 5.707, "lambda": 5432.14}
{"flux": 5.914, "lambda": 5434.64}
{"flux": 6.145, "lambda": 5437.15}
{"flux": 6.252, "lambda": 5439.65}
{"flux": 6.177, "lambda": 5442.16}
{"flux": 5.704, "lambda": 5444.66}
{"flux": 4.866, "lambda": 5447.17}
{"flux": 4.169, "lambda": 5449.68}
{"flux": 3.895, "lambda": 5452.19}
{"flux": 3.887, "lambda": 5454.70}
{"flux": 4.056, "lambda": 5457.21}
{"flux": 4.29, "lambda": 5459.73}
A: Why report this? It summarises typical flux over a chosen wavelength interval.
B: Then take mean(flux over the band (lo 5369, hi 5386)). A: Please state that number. 5.45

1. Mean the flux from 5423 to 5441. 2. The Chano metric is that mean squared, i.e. 36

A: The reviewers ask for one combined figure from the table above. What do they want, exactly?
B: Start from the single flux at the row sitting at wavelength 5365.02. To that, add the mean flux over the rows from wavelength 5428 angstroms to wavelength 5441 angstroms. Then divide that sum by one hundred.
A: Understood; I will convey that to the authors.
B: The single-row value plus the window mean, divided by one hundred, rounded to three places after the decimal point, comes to 0.109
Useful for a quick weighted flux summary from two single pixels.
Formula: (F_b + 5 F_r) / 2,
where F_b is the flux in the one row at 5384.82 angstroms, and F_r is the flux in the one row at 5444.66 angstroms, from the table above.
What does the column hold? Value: 17.1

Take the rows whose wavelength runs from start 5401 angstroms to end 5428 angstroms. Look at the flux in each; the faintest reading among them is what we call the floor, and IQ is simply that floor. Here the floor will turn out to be 4.968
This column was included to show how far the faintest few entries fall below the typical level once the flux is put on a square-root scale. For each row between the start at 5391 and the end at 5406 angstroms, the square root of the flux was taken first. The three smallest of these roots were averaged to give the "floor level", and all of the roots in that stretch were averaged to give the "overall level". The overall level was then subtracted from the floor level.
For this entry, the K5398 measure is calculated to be -0.025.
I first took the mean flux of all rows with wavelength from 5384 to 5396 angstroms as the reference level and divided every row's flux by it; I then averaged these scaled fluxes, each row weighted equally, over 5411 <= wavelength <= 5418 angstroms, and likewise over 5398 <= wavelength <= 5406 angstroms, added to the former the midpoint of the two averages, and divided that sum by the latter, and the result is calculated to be 2.10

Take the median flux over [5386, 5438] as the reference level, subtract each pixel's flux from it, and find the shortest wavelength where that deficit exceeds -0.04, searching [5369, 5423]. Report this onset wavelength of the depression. 5369.96 angstroms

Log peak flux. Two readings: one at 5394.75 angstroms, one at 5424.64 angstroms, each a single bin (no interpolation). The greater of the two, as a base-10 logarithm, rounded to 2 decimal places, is 0.79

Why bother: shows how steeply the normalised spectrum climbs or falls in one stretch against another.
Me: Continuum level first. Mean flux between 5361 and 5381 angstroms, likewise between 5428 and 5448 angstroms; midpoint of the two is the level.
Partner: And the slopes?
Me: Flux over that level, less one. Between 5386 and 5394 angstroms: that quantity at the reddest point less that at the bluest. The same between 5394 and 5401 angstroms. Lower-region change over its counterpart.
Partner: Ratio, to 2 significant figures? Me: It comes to -1.0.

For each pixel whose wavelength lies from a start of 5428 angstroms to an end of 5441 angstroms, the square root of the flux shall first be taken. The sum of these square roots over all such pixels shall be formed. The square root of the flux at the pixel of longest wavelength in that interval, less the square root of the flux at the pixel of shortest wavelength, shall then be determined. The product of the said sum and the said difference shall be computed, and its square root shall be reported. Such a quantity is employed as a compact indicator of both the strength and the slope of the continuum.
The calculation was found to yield 1.2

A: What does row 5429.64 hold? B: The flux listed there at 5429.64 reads 5.72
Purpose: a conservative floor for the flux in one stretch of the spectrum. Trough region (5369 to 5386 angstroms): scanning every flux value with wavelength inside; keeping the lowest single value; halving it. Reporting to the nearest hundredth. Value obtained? 2.45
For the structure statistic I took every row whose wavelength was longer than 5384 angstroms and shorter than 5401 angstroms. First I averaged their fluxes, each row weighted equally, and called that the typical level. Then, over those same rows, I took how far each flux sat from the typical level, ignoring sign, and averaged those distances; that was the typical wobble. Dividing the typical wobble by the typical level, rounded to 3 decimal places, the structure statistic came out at 0.024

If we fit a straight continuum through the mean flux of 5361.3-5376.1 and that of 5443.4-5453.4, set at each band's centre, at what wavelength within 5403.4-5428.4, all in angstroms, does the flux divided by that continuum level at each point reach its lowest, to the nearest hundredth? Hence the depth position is 5407.18 angstroms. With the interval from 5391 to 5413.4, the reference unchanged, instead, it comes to 5407.18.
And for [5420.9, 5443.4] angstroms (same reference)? 5429.64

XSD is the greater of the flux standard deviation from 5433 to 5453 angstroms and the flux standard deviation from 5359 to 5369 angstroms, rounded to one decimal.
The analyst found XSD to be 0.9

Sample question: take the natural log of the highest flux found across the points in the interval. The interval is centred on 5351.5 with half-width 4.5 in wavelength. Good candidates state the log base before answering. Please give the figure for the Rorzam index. 1.73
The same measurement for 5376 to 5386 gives 1.76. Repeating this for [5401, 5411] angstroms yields 1.70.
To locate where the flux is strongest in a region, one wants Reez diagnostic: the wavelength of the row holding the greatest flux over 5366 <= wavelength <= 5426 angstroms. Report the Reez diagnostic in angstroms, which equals 5422.14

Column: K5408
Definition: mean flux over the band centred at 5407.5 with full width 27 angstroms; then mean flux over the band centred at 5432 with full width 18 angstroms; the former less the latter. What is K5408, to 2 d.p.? -0.48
